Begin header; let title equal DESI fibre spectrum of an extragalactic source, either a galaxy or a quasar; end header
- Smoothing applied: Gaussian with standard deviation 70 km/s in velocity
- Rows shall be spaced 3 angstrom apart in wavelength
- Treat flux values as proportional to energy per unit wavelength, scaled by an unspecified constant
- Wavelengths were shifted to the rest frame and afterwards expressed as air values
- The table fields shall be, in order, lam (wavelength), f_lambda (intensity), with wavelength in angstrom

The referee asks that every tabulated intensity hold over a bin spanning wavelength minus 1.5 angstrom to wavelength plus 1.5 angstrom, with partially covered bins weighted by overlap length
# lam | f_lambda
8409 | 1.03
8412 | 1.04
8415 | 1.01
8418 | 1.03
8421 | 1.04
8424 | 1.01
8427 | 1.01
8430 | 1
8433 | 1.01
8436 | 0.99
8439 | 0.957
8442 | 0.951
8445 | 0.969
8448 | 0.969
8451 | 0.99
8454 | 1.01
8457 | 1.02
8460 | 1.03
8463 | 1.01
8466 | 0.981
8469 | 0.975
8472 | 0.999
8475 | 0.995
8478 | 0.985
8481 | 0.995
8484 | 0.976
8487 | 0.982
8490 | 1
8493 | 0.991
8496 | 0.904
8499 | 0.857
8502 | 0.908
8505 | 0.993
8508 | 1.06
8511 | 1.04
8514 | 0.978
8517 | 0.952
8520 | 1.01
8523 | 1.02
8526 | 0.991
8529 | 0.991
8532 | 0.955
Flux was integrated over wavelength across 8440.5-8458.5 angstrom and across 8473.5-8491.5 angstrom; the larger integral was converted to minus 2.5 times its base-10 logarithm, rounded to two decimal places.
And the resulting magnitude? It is -3.13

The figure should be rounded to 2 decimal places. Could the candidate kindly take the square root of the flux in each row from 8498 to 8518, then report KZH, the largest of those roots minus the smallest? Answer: 0.10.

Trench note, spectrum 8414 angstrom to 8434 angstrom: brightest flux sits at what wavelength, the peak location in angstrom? 8421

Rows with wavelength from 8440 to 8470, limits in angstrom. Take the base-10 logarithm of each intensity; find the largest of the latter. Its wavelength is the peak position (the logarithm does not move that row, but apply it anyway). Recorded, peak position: 8460 angstrom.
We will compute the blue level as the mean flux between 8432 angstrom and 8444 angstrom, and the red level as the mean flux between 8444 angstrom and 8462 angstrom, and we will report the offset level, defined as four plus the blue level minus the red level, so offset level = 3.98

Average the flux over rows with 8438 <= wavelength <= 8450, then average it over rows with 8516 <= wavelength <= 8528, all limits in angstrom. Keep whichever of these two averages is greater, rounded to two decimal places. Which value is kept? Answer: 0.99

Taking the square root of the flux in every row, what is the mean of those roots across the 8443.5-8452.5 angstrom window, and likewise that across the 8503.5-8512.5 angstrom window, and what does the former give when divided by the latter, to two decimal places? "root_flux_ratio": 0.97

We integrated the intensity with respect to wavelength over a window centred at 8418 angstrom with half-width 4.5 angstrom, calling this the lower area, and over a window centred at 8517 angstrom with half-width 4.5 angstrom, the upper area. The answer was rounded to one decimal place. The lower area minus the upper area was 0.4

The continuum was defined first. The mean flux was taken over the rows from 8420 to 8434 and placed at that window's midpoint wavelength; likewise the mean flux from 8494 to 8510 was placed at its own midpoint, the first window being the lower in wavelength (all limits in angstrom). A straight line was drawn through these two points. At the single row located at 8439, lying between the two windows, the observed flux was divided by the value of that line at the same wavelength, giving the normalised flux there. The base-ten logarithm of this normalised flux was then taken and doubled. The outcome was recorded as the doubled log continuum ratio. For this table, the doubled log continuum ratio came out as -0.041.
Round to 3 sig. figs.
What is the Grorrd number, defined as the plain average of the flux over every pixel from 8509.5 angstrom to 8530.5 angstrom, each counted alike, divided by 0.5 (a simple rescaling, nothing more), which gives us 1.99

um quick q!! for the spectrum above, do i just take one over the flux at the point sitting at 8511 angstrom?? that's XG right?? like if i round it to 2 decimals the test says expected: 0.96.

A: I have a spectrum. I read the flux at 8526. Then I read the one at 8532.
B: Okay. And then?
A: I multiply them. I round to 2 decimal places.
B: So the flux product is 0.95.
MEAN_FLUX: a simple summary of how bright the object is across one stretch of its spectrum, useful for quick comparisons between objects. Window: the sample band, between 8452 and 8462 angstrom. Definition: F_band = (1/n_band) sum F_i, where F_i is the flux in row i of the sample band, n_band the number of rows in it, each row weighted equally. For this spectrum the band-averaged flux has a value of 1.02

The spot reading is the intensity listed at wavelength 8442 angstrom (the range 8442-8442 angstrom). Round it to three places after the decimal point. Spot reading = 0.951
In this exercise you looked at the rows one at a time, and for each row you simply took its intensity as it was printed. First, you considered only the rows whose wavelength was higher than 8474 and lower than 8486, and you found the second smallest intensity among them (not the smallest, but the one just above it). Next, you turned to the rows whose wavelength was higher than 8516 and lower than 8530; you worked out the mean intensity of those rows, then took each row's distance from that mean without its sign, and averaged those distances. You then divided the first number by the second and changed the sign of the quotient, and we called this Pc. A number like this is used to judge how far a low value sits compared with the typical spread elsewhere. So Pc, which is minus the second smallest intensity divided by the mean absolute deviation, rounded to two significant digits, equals -55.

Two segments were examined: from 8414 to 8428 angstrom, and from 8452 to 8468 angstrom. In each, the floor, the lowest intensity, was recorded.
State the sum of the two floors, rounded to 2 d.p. 1.99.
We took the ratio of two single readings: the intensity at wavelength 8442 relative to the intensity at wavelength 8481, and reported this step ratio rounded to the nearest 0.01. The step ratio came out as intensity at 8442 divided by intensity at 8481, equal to 0.96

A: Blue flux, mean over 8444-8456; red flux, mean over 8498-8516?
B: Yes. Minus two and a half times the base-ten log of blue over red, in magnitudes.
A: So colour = -0.01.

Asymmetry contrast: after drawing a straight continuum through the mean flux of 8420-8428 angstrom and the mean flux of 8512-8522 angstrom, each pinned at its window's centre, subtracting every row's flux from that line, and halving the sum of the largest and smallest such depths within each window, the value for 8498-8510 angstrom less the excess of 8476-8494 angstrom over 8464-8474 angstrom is 0.04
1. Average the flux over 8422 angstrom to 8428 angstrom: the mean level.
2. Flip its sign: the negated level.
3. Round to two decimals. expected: -1.01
